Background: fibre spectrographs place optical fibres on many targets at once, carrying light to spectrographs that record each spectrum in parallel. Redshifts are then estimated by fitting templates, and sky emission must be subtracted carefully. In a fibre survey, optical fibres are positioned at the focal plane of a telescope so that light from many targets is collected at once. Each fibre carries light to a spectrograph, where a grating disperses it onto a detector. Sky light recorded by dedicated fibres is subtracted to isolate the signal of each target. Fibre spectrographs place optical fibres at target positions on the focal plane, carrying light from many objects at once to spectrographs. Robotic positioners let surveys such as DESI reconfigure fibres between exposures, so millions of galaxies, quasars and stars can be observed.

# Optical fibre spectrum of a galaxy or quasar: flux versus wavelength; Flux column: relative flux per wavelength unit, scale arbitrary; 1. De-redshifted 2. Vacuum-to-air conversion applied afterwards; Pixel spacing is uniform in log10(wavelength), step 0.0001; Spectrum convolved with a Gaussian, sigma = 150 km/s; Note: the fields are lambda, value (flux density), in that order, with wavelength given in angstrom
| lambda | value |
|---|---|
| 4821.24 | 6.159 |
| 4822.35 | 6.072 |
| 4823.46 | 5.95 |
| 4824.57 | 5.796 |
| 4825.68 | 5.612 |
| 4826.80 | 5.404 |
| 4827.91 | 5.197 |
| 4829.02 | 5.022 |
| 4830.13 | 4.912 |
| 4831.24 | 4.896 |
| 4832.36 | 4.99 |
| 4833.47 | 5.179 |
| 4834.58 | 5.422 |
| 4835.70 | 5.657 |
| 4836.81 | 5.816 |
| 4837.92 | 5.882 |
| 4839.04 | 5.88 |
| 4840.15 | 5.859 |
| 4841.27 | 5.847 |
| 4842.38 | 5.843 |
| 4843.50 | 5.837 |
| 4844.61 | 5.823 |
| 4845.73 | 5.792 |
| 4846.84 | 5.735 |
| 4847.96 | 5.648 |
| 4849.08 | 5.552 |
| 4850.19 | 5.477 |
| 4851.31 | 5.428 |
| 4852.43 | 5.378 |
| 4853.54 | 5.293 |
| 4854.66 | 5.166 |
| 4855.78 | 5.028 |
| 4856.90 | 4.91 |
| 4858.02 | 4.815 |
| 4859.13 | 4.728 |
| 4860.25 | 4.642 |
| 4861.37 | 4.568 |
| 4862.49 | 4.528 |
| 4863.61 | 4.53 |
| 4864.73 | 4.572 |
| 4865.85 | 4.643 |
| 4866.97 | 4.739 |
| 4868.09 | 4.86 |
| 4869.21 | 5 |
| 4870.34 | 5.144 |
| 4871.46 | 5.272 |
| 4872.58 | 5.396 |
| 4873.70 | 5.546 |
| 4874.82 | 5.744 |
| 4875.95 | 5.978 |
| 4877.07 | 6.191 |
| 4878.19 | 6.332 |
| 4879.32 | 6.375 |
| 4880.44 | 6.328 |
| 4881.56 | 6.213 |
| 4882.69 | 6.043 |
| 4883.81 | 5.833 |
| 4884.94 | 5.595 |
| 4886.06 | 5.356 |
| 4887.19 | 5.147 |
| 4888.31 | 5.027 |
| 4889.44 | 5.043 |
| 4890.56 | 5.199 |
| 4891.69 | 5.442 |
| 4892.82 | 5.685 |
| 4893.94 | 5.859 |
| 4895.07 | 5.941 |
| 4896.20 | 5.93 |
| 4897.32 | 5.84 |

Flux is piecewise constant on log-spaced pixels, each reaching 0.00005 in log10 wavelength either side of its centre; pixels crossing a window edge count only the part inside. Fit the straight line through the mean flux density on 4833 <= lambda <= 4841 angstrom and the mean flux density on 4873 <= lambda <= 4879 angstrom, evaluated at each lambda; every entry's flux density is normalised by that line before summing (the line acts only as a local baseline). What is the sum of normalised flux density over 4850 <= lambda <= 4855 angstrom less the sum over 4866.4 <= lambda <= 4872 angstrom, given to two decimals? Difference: 0.39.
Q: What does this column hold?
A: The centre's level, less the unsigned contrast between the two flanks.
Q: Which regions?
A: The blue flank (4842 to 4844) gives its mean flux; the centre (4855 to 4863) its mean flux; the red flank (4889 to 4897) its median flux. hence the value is 4.6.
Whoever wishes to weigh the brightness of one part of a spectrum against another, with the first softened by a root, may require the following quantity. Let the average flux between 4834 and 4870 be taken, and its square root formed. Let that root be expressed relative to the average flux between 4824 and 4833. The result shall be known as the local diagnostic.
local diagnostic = 0.44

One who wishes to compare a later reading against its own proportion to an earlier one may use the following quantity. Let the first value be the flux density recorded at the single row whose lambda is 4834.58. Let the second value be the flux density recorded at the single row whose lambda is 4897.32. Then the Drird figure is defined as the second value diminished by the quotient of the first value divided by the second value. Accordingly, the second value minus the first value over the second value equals 4.91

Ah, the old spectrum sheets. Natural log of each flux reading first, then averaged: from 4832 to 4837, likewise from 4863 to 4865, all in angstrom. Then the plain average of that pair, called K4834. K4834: 1.60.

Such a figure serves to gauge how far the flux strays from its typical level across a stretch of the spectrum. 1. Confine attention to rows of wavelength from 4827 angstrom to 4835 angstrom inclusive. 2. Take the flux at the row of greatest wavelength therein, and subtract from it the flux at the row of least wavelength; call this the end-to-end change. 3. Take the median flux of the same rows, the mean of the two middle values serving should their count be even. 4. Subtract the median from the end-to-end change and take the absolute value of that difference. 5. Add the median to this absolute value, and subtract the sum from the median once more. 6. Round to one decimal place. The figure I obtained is -4.8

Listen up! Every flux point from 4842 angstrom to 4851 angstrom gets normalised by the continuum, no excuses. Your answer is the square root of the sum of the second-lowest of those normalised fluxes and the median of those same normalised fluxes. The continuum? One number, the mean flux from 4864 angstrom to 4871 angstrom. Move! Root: 1.53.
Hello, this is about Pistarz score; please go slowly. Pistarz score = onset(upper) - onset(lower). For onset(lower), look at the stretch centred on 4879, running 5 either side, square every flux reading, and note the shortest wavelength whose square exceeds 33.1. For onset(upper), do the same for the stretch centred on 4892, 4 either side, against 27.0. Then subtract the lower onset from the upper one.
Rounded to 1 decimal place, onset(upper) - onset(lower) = 14.6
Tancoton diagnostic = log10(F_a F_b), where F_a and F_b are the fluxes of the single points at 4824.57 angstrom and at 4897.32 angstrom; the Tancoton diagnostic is 1.53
